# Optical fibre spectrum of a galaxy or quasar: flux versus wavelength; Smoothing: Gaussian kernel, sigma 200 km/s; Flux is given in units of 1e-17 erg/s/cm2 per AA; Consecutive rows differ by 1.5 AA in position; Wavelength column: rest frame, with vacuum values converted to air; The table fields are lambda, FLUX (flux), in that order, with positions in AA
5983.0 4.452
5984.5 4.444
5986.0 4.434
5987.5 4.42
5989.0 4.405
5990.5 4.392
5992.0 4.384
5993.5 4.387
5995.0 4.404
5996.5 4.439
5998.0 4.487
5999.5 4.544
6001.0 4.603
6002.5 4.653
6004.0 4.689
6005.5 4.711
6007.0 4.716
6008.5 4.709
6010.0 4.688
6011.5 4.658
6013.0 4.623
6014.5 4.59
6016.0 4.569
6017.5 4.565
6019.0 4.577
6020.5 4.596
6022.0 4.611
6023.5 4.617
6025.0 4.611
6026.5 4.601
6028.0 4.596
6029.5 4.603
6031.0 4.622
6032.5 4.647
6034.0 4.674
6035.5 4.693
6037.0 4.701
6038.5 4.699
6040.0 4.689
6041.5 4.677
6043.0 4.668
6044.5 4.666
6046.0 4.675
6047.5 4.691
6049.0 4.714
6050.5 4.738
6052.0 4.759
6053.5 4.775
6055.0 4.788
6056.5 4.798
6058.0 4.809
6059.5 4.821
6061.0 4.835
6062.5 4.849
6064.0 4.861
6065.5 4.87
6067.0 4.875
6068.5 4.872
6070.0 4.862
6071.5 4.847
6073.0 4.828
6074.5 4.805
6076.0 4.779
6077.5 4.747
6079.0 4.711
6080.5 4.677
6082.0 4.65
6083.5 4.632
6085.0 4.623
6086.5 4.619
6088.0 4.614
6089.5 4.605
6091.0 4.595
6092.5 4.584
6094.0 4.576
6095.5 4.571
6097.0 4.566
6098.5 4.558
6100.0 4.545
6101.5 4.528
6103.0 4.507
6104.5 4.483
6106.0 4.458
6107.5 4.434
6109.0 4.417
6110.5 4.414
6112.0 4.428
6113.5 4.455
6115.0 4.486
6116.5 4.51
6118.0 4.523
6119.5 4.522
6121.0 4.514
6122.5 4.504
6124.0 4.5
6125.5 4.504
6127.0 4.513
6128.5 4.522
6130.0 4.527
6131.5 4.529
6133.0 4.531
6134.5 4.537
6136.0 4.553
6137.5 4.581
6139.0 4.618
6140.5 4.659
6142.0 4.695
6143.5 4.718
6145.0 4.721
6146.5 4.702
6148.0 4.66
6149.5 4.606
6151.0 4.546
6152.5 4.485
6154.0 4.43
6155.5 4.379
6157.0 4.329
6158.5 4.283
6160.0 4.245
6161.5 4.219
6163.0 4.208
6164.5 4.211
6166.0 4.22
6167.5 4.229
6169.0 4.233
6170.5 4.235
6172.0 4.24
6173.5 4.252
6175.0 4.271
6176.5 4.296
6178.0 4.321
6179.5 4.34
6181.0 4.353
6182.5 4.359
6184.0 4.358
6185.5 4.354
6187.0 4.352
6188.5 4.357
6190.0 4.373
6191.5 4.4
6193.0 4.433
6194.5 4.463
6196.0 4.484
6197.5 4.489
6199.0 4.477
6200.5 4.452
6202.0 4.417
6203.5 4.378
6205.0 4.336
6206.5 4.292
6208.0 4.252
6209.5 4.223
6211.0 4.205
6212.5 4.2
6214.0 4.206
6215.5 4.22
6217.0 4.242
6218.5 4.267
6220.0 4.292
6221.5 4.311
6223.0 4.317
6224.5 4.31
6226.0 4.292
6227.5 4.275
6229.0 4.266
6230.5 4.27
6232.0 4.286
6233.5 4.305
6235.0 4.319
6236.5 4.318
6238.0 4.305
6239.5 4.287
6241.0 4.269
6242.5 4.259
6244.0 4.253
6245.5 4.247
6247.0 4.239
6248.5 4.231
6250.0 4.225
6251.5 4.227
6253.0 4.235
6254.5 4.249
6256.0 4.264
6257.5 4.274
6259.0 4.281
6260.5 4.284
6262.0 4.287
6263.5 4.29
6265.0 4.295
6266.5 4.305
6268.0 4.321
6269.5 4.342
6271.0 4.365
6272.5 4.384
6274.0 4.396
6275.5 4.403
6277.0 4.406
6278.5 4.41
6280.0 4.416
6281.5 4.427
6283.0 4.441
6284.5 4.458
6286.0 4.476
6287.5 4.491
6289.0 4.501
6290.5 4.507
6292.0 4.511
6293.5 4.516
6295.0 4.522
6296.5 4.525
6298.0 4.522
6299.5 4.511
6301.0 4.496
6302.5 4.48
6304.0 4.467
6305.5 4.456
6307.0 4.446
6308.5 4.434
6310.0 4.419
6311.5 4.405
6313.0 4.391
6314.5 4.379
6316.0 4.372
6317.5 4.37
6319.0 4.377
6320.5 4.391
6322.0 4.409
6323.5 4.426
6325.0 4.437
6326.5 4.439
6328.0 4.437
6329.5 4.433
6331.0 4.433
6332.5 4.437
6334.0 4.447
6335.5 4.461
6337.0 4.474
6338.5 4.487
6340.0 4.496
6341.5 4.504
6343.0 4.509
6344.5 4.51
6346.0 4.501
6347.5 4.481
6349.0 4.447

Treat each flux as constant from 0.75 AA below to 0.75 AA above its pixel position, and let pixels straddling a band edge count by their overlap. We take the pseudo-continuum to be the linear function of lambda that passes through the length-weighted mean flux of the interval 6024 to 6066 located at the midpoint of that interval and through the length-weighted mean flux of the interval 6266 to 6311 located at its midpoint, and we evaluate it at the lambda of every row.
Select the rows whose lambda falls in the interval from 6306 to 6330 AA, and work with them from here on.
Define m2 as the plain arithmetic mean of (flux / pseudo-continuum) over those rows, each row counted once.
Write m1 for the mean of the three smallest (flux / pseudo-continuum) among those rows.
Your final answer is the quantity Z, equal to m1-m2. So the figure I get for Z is -0.009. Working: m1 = 0.991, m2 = 1.00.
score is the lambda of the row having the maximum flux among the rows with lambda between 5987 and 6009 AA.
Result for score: 6007.0 AA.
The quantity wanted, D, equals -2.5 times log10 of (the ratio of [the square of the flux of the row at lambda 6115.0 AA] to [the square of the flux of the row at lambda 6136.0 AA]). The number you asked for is 0.032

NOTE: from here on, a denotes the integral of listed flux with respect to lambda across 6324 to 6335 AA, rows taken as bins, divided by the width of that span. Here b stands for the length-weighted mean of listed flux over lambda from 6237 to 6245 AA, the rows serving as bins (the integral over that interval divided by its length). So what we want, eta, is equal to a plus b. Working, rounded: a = 4.44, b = 4.28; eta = 8.7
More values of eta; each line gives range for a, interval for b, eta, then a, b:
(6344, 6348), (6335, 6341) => 9.0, 4.50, 4.48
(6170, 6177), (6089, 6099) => 8.8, 4.26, 4.58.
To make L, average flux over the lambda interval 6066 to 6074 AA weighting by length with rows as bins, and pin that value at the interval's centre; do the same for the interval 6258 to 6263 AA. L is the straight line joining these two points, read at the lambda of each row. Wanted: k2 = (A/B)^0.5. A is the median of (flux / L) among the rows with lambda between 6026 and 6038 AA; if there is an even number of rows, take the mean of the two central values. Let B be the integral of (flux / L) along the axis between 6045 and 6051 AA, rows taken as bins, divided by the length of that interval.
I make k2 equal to 0.99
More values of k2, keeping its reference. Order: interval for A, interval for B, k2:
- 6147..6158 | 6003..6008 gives 1.02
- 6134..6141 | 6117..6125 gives 1.01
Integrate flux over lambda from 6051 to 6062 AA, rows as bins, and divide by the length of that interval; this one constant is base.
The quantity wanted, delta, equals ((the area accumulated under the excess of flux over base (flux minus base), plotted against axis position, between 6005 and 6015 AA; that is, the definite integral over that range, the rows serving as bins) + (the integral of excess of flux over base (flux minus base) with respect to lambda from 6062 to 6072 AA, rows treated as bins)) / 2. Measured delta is -0.3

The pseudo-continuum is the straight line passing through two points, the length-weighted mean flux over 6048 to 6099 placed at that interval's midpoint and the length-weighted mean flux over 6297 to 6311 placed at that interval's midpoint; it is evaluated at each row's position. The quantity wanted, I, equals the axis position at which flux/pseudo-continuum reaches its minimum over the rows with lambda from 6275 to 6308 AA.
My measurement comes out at 6275.5 AA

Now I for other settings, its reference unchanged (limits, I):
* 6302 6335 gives 6317.5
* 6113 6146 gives 6113.5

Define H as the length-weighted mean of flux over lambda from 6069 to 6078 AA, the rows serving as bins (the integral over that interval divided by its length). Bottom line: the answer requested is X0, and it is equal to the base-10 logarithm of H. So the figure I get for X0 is 0.683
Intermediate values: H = 4.81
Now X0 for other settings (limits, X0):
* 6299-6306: 0.651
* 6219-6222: 0.633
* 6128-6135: 0.656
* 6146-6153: 0.663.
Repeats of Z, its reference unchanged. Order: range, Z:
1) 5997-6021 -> -0.020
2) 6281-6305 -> -0.013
